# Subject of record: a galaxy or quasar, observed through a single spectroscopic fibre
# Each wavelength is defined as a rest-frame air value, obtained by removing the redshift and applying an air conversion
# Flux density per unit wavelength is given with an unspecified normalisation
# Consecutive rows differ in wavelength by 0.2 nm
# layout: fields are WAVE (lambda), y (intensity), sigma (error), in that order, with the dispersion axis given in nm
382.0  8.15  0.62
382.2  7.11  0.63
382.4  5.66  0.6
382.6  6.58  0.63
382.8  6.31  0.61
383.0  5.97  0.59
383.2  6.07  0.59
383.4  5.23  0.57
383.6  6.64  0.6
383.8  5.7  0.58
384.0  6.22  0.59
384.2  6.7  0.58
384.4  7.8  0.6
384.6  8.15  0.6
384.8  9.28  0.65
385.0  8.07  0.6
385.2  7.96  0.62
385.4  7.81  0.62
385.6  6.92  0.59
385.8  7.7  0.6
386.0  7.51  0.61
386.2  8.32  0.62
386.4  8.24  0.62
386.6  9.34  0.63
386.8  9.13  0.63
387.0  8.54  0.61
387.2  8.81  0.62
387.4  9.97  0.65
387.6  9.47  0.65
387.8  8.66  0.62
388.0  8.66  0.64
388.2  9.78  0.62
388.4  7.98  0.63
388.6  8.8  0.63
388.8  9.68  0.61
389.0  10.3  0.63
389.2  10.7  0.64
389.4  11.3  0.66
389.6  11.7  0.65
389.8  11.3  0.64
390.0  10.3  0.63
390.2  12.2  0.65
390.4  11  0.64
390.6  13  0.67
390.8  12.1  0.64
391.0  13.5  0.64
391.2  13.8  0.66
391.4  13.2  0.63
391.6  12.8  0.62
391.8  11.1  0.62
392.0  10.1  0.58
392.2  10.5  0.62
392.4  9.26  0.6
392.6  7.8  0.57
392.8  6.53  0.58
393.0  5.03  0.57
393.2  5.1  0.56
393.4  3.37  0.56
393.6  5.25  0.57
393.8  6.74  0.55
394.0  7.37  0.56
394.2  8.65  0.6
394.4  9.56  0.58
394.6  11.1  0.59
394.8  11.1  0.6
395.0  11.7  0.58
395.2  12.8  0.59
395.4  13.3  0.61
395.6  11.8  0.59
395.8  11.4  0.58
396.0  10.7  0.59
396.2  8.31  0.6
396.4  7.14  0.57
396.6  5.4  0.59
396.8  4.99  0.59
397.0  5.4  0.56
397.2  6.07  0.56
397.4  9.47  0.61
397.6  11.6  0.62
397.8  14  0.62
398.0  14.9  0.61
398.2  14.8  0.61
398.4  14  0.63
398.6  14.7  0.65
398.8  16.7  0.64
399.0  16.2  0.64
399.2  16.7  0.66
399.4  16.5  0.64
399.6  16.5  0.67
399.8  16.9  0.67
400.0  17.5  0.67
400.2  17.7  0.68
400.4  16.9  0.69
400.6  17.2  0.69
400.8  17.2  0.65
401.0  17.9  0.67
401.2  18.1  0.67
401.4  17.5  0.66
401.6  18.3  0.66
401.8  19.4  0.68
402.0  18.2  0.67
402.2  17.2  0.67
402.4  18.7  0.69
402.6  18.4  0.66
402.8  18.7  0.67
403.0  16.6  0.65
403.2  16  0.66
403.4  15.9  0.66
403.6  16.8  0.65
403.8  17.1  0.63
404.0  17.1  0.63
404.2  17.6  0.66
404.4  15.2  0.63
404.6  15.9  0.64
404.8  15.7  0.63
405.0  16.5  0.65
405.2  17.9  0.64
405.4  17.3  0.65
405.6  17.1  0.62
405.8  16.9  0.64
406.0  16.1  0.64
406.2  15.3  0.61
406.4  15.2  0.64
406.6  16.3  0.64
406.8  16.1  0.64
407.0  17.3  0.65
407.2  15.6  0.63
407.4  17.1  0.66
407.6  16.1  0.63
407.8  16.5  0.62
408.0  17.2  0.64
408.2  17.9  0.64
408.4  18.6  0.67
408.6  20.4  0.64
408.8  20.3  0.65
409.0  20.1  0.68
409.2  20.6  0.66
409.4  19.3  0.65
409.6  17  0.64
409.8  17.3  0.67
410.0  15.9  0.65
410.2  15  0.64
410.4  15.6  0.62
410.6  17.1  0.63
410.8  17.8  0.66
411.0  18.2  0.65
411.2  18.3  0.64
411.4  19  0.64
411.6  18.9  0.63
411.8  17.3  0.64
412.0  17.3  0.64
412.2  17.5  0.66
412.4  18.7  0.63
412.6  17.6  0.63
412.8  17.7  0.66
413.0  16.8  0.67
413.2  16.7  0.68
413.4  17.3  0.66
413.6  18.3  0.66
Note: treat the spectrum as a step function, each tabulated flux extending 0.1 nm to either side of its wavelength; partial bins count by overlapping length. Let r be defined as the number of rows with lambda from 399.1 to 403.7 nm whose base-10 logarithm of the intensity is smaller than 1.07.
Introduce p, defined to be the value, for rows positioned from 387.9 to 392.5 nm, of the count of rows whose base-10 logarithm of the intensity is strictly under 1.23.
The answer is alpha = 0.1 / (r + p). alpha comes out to 0.0043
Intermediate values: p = 23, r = 0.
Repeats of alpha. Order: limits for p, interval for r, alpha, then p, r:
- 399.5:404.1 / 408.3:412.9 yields 0.0143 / 7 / 0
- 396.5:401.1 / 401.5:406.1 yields 0.0056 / 18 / 0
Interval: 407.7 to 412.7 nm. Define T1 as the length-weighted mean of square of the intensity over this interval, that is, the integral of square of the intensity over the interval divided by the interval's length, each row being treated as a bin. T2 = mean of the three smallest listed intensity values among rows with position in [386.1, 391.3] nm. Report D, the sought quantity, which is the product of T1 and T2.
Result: 2660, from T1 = 325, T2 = 8.2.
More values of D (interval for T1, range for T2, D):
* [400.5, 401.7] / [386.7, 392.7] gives 2541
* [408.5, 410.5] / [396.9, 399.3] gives 2330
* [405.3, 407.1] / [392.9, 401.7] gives 1203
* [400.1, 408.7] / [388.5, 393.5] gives 1327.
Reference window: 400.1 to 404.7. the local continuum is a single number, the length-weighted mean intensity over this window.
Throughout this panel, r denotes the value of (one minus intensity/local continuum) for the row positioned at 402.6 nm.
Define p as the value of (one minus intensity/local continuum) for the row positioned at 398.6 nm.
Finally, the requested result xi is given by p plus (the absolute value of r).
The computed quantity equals 0.21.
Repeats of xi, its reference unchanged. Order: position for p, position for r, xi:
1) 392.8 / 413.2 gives 0.66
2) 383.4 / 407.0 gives 0.70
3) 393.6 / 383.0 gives 1.35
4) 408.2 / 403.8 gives -0.01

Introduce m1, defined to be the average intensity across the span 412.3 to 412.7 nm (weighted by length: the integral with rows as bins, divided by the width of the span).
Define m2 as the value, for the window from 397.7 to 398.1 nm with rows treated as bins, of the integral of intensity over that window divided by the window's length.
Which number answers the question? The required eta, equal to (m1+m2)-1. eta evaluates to 31.6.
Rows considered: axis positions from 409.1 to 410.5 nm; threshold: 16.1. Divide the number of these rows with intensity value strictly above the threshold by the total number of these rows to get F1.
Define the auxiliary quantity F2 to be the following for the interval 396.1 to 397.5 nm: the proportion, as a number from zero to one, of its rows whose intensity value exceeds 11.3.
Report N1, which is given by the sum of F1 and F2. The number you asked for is 0.6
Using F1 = 0.57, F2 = 0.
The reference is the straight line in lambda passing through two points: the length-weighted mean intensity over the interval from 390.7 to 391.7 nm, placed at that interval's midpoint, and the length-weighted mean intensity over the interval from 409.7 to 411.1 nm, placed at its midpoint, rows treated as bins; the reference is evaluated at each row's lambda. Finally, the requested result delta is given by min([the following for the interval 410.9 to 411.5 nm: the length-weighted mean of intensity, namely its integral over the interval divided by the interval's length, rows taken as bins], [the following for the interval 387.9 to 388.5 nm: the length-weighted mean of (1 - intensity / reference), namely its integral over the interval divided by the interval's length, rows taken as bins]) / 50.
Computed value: 0.006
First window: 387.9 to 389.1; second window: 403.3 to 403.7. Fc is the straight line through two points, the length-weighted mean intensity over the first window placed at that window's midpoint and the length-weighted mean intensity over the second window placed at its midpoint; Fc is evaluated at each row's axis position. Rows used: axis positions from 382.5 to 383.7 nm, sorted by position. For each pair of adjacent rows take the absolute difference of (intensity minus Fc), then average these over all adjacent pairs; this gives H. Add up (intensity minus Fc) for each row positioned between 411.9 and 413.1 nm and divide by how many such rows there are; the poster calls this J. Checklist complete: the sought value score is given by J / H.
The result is -5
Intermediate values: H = 0.61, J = -3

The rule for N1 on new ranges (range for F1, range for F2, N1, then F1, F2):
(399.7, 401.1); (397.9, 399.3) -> 2.0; 1.00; 1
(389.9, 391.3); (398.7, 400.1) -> 1.0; 0.00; 1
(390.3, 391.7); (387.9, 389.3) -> 0.0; 0.00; 0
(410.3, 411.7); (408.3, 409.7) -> 1.9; 0.86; 1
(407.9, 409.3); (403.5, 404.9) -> 2.0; 1.00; 1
